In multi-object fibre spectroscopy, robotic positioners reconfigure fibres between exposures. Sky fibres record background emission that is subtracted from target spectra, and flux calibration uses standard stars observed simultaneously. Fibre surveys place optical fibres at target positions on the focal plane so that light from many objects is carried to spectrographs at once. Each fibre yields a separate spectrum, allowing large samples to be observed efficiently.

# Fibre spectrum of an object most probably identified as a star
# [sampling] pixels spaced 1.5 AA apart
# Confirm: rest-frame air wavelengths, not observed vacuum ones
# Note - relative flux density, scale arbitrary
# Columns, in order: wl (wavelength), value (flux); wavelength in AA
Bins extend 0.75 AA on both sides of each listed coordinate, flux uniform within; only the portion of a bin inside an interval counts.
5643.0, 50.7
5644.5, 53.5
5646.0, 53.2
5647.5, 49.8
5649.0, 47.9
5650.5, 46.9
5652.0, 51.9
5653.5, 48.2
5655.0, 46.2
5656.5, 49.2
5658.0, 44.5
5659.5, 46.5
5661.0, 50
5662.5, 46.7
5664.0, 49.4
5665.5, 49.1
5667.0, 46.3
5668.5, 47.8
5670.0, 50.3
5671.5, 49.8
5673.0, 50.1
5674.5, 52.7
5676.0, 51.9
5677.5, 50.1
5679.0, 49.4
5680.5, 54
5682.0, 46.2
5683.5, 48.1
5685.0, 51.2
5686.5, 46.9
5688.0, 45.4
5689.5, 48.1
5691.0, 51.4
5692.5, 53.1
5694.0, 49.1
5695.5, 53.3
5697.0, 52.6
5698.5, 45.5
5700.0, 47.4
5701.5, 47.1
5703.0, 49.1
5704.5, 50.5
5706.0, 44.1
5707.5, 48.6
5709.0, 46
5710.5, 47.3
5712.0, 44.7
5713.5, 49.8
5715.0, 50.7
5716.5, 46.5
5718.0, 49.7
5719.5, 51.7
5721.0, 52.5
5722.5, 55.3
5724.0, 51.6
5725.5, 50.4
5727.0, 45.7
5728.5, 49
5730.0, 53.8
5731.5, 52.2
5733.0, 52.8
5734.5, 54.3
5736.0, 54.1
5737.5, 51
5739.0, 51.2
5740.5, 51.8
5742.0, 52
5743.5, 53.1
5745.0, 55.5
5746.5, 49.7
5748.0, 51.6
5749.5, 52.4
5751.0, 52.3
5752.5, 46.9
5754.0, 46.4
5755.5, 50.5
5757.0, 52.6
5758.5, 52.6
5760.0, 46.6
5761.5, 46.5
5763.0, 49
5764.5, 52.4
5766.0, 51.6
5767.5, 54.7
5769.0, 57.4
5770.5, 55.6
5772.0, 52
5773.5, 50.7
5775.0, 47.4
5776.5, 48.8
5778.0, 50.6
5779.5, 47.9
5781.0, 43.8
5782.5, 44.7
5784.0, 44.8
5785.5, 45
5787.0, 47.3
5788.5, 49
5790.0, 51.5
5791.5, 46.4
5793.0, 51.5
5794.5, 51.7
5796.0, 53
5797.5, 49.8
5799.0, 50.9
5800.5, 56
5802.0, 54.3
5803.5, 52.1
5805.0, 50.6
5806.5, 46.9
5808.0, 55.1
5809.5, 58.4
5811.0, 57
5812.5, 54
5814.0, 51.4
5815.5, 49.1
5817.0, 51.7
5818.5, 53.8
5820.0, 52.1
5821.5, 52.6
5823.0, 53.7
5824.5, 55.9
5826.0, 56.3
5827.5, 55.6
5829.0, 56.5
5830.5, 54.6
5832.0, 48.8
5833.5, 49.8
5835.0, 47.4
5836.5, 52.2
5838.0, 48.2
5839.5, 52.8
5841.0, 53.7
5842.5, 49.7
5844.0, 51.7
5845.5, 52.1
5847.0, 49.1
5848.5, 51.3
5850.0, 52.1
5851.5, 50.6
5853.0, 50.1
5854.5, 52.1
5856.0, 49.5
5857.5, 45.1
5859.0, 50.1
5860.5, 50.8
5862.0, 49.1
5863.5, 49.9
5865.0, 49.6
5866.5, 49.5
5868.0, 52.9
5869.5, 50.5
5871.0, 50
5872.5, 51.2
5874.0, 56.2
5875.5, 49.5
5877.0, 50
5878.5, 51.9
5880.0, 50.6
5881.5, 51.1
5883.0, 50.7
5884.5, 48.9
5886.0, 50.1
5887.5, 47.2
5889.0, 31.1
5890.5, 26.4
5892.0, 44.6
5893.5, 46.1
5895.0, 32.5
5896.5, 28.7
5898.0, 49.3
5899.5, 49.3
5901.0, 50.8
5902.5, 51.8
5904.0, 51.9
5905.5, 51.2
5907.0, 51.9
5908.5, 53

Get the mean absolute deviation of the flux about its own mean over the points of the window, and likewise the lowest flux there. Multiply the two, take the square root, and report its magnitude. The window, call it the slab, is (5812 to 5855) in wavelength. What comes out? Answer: 9.5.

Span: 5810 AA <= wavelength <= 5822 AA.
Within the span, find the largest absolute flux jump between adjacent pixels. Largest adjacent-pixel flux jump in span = 3.0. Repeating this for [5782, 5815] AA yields 8.2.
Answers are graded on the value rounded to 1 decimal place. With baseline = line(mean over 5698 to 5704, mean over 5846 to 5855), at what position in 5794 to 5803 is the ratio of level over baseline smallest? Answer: 5797.5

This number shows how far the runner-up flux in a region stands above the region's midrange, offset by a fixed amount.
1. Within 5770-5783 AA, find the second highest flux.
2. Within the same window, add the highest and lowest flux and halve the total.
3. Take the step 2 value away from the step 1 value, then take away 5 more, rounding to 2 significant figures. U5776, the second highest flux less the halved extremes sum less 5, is -2.7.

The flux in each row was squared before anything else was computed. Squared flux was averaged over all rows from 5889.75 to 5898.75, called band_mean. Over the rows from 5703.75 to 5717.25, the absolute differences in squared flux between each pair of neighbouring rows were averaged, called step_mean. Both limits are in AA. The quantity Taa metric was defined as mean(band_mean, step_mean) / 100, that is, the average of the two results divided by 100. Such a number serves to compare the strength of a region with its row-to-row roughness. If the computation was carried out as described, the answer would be 9.2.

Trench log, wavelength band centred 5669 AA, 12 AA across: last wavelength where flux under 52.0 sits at 5673.0 AA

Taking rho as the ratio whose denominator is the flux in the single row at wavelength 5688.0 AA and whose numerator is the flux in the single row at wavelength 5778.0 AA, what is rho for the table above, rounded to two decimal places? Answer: 1.11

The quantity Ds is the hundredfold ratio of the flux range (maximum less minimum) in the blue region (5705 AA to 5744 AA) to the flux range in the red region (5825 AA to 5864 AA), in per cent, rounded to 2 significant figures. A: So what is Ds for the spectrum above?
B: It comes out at 98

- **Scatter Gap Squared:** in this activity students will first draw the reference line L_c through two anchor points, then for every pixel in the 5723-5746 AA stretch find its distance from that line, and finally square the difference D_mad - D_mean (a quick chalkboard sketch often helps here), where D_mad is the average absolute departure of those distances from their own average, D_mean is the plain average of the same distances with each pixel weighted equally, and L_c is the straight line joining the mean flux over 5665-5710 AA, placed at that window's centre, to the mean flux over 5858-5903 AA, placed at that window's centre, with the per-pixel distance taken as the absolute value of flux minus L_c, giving 5.2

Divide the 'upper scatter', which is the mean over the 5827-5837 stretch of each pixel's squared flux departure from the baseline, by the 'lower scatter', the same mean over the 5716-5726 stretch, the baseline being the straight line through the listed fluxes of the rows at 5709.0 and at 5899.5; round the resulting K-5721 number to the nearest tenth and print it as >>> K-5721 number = 0.9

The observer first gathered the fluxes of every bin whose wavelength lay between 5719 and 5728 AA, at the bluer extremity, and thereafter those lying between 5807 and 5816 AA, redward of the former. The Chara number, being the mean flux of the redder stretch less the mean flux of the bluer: 3.0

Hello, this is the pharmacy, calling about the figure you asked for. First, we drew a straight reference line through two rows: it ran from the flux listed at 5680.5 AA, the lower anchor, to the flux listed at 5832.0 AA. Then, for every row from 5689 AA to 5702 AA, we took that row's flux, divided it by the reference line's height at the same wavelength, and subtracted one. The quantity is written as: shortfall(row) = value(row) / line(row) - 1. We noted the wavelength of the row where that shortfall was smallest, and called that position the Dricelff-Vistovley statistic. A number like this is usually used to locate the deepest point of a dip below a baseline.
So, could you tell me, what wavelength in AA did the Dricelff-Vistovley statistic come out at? 5698.5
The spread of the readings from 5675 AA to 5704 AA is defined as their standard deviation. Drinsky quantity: 2.7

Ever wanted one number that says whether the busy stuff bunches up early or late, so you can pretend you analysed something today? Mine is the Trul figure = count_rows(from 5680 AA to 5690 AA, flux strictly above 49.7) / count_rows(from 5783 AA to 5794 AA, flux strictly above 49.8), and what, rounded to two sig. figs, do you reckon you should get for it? 1.0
